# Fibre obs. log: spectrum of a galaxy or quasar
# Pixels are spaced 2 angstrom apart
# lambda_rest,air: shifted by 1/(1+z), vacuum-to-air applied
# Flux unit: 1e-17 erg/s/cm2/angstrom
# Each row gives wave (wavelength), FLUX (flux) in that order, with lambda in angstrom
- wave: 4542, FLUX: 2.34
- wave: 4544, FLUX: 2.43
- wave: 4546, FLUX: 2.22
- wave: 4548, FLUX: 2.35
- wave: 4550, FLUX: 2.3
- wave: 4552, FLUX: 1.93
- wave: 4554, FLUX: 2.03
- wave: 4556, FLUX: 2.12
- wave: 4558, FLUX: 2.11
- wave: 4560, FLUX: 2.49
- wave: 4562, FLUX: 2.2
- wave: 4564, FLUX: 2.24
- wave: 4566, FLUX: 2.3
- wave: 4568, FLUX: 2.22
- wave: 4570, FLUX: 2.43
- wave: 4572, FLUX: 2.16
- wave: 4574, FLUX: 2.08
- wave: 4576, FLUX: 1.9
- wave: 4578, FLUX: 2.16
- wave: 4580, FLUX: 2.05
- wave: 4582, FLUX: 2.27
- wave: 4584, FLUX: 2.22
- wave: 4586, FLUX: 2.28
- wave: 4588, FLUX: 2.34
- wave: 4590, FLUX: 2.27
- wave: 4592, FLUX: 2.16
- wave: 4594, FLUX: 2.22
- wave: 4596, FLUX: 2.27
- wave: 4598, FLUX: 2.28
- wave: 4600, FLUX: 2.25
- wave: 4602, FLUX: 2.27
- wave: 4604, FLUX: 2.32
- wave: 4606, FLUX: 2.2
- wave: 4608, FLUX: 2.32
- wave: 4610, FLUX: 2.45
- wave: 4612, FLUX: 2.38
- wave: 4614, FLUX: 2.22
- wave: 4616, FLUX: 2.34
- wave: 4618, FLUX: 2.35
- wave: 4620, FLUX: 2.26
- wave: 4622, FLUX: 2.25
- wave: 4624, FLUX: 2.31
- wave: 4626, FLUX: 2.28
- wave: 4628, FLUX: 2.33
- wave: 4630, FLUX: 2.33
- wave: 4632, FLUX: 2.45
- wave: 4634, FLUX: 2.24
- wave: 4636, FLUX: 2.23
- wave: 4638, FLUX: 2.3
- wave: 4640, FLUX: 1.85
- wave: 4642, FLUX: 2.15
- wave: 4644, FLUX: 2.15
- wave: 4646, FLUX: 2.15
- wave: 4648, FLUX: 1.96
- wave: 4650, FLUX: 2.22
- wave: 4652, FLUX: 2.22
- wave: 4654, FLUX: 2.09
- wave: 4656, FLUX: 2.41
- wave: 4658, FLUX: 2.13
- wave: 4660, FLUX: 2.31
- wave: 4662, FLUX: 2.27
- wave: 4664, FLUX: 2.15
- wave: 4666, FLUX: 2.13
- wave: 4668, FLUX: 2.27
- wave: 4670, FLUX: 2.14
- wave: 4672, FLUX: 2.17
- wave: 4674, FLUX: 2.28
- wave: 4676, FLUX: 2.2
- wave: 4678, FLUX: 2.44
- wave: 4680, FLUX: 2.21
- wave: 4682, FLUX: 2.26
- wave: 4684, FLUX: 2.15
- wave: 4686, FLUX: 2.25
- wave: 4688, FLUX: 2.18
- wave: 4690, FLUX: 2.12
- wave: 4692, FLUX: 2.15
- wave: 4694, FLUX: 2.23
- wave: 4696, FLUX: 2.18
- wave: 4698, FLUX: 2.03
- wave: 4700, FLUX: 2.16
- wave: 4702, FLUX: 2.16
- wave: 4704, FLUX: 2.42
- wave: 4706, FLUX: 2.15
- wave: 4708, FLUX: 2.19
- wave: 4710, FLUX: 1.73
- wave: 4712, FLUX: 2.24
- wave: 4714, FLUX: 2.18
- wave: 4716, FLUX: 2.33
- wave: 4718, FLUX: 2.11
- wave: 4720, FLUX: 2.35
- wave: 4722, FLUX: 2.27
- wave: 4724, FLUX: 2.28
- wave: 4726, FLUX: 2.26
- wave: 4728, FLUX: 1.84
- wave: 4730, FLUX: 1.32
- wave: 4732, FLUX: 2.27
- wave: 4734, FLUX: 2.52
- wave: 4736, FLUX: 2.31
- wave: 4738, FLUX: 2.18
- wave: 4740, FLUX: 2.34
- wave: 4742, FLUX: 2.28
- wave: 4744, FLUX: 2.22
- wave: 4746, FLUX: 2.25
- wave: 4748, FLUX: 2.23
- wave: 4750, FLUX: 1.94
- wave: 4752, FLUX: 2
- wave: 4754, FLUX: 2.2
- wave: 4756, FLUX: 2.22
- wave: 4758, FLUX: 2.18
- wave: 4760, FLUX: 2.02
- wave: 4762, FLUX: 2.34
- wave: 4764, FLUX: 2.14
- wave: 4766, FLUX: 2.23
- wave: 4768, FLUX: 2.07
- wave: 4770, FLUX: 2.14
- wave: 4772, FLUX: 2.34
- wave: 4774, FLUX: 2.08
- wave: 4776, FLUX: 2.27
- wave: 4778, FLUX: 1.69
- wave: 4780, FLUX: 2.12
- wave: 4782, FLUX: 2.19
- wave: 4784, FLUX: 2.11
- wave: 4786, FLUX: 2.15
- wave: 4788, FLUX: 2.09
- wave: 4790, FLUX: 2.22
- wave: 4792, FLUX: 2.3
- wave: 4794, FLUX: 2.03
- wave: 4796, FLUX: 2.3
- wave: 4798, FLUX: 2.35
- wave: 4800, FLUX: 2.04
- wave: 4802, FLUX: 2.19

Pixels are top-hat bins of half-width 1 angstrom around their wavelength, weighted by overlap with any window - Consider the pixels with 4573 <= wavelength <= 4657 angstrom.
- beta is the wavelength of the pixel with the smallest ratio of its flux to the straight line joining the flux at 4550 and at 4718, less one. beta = 4576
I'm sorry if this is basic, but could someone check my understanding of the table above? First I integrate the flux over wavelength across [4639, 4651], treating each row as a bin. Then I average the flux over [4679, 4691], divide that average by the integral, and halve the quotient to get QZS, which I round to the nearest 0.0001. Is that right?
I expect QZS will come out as 0.0440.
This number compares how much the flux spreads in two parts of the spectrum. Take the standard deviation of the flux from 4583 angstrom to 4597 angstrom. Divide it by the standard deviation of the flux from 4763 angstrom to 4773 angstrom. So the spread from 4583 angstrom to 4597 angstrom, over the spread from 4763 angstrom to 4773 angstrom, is 0.6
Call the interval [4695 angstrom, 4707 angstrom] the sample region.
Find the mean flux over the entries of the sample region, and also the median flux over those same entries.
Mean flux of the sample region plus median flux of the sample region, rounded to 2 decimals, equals 4.34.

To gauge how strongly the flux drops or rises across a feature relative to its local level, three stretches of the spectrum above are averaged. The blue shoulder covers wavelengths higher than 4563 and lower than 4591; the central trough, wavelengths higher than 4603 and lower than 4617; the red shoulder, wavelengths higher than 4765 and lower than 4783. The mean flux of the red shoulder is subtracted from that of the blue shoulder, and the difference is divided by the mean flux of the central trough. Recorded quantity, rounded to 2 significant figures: 0.036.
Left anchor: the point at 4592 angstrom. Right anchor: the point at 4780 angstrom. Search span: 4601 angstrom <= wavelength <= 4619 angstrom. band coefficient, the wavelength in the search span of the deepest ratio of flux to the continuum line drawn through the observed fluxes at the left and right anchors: 4606 angstrom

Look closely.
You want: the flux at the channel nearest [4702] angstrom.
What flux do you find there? 2.16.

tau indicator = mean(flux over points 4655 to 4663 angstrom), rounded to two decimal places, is 2.28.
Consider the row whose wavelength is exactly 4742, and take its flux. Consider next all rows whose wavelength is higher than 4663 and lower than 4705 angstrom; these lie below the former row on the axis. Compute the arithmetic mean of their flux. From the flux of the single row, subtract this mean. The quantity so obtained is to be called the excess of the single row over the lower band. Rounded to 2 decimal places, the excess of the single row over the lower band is 0.08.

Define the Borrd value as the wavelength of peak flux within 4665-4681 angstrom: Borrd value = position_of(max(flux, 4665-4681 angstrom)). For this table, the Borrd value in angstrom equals 4678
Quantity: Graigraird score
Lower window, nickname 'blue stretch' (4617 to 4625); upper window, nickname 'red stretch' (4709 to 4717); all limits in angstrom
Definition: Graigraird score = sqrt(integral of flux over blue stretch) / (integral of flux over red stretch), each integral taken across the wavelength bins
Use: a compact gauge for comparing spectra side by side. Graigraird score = 0.253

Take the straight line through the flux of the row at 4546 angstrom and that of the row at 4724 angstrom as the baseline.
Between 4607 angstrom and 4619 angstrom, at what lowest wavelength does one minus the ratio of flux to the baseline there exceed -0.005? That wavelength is 4614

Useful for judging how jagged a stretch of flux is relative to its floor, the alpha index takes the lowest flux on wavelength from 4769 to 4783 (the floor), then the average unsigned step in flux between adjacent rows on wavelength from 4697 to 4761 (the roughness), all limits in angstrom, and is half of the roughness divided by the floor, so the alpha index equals 0.058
